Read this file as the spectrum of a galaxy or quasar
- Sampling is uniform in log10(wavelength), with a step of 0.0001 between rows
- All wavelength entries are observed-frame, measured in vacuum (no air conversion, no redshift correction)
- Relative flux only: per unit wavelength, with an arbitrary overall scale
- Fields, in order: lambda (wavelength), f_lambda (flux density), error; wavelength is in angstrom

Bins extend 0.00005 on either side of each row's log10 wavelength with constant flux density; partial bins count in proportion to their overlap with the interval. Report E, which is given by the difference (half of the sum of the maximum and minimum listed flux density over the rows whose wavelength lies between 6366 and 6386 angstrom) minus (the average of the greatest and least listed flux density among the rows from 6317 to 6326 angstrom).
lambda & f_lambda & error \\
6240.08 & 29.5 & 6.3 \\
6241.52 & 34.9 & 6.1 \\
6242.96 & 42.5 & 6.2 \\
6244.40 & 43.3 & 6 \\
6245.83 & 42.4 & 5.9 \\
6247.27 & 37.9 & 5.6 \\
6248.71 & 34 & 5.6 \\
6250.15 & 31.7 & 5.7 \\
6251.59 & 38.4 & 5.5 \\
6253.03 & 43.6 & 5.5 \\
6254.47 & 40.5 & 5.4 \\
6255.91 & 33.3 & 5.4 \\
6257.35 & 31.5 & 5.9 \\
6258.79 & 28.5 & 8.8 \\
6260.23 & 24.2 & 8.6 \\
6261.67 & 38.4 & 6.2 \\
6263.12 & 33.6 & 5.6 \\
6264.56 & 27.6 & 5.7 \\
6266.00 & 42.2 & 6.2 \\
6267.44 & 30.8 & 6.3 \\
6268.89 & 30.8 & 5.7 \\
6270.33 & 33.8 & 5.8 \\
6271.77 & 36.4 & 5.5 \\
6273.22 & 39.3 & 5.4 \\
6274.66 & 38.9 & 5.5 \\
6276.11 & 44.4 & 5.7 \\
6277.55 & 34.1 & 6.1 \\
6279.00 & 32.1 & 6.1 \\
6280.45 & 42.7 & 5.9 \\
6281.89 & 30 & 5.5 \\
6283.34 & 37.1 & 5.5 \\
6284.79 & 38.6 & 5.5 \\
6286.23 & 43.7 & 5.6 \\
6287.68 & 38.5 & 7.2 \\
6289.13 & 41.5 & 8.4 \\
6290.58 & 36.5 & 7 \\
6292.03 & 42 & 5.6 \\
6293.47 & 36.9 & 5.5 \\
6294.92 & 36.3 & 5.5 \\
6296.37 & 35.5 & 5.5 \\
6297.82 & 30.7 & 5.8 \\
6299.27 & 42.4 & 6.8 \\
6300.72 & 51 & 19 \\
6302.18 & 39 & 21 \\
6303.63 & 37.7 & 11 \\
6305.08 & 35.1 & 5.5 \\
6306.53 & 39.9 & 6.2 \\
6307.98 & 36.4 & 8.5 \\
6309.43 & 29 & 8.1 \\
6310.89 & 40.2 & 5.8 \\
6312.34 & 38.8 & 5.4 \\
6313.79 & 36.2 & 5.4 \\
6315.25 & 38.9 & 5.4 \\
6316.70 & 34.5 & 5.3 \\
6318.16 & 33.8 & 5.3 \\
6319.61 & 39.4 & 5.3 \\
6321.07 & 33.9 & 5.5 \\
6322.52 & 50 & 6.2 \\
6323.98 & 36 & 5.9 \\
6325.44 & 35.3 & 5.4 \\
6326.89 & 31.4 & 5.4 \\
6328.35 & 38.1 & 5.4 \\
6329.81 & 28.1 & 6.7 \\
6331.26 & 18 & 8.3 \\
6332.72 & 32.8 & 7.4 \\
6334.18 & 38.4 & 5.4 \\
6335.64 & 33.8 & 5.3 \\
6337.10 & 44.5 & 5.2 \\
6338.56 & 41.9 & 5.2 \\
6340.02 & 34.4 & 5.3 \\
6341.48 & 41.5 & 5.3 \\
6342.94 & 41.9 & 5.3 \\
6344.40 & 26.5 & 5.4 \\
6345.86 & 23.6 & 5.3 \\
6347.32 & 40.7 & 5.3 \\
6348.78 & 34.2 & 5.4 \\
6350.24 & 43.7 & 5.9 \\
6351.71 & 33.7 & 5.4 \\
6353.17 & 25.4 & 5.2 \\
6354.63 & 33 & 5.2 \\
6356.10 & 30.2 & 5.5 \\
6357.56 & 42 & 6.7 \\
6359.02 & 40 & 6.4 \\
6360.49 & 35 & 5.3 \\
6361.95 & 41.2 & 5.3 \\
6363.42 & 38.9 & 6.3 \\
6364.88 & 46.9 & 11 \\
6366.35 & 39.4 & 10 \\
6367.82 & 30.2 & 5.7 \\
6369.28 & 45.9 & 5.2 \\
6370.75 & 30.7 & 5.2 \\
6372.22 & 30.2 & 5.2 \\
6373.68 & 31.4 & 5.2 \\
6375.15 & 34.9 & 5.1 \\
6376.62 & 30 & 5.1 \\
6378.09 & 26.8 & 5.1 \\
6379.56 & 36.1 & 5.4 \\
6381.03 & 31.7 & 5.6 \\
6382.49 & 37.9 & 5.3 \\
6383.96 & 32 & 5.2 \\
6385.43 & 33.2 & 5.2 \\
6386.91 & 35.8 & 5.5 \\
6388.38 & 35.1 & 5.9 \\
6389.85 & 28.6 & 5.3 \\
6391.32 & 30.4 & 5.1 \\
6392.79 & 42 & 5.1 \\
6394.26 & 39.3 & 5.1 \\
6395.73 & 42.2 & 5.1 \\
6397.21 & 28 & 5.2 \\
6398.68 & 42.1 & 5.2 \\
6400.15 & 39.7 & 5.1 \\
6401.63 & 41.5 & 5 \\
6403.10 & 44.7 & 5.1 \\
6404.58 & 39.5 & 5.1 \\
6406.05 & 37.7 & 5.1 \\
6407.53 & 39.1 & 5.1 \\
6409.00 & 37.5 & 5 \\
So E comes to -6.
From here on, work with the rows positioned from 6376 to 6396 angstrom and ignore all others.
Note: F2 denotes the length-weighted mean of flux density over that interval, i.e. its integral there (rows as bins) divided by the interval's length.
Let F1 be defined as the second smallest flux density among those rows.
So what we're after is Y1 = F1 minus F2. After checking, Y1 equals -5.6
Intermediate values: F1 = 28.6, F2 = 34.2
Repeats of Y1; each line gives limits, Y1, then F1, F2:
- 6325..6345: -8.3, 26.5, 34.8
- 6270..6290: -5.9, 32.1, 38.0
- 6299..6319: -4.2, 33.8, 38.0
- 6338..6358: -9.6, 25.4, 35.0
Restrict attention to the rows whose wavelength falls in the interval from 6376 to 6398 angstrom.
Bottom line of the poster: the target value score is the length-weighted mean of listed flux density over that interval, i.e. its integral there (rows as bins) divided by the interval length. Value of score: 34.0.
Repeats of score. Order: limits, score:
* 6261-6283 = 35.7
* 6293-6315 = 37.7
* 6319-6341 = 35.8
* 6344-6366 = 35.9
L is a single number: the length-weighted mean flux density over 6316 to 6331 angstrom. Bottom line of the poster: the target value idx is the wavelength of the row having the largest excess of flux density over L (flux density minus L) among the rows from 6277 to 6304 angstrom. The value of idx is 6300.72 angstrom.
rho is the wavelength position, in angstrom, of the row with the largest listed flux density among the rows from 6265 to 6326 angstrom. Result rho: 6300.72 angstrom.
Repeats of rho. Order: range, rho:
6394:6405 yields 6403.10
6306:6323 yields 6322.52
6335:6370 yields 6364.88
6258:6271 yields 6266.00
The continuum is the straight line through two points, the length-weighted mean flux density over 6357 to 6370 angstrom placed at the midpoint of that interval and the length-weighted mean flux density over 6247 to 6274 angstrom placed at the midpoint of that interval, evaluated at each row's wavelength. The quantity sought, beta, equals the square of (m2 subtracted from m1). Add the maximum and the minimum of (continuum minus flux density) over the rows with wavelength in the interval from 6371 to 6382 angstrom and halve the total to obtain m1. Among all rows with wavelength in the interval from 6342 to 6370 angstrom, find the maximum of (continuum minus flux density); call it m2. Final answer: 37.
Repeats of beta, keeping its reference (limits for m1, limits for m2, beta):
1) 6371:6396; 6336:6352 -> 76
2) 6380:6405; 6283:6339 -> 217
